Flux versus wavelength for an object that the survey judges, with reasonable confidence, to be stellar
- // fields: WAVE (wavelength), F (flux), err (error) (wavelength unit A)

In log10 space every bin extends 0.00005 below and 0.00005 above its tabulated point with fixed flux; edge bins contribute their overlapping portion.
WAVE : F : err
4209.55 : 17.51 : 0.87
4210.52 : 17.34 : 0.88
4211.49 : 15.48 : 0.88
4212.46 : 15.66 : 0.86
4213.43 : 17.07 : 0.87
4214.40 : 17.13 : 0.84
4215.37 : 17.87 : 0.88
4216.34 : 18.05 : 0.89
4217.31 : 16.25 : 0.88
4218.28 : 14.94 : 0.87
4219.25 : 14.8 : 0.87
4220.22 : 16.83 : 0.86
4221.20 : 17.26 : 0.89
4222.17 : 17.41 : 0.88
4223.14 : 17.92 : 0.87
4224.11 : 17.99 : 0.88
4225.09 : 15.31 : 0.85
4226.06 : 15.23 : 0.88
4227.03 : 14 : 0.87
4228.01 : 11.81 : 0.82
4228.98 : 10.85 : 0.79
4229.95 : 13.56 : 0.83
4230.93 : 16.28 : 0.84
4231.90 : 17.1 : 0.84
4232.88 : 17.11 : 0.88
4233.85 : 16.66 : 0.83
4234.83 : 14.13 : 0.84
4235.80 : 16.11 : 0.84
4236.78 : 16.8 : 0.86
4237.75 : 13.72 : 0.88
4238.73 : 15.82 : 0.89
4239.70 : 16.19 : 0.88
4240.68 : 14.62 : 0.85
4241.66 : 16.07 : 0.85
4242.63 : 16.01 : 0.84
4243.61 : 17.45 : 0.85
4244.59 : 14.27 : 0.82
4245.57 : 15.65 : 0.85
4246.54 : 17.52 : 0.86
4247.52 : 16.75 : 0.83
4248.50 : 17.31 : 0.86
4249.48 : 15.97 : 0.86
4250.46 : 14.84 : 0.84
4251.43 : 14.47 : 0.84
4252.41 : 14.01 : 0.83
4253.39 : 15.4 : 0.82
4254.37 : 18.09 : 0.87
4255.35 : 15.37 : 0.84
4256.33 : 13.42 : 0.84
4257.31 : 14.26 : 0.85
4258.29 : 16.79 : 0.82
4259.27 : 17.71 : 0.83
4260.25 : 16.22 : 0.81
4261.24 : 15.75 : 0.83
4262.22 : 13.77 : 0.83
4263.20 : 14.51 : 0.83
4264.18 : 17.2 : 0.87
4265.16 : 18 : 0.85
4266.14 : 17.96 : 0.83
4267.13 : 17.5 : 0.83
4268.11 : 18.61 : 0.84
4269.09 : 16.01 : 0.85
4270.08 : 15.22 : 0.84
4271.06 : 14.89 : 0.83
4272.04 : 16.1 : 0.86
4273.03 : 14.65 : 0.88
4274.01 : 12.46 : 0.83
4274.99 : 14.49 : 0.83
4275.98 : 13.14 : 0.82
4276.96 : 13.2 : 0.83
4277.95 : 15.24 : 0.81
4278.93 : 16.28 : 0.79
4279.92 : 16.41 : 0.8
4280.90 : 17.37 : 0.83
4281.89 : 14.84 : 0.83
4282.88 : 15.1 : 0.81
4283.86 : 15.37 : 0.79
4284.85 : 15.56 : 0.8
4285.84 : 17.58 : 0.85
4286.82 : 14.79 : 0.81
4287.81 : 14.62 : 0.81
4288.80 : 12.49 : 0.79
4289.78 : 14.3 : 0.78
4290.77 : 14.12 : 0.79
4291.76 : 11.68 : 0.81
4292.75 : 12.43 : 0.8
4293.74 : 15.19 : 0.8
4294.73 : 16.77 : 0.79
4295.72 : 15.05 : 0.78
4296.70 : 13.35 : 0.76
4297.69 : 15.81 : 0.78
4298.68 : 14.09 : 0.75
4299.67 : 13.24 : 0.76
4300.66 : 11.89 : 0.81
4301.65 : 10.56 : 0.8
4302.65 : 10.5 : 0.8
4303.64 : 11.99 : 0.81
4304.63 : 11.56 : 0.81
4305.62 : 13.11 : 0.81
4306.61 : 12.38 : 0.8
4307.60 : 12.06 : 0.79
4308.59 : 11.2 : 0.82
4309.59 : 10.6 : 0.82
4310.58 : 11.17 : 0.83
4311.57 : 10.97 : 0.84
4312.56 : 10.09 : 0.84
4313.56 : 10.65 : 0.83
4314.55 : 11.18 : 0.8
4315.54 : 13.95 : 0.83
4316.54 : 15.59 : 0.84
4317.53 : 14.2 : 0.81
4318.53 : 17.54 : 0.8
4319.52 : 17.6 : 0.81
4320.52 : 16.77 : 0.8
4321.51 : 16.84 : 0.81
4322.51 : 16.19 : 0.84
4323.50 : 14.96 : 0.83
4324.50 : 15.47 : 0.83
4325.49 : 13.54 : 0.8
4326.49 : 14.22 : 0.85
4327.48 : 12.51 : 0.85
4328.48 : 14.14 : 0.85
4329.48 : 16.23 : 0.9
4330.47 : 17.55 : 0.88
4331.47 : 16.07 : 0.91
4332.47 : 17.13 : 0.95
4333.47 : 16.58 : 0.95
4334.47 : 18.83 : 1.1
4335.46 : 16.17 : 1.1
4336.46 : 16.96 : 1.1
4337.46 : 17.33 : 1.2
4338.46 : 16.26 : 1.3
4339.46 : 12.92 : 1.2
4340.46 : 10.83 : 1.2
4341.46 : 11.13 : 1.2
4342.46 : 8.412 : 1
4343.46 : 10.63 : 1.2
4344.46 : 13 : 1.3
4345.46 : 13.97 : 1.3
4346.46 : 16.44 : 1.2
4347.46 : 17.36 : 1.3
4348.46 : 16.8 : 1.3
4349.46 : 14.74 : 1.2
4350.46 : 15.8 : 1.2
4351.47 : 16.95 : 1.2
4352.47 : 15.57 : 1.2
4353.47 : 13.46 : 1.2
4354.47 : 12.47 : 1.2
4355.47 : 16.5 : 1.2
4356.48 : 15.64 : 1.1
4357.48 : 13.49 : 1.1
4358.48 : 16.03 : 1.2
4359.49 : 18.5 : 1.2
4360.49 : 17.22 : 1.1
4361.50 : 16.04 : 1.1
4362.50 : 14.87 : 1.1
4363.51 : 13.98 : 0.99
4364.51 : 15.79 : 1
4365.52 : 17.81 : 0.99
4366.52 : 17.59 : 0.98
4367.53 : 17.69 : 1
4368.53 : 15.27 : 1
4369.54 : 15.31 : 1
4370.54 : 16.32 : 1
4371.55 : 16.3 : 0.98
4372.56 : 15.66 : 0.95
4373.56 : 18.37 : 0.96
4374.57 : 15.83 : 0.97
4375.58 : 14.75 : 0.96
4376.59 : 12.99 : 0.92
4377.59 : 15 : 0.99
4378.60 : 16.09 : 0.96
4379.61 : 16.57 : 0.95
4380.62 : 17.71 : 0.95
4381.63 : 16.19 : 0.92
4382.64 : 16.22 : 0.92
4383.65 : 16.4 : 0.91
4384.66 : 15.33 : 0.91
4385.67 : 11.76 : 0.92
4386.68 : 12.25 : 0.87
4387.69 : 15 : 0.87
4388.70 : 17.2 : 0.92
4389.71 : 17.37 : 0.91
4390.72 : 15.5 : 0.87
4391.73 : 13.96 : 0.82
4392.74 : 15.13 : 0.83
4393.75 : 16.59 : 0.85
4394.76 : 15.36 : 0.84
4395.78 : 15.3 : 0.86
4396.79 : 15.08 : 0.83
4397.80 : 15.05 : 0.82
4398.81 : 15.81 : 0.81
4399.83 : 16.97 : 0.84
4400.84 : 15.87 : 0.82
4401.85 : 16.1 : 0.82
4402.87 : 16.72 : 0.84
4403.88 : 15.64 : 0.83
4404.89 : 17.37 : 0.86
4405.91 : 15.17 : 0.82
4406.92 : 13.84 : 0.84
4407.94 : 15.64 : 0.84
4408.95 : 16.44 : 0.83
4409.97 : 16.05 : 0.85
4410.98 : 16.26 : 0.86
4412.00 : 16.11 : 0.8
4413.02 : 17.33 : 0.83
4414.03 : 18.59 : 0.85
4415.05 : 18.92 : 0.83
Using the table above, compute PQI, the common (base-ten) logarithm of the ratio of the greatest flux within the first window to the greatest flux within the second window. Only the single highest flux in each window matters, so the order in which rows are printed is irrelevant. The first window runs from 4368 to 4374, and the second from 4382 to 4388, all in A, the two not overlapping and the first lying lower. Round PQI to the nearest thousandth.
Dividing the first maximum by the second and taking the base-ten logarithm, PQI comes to 0.049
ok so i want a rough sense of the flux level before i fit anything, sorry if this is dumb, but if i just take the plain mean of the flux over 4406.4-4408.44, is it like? 14.7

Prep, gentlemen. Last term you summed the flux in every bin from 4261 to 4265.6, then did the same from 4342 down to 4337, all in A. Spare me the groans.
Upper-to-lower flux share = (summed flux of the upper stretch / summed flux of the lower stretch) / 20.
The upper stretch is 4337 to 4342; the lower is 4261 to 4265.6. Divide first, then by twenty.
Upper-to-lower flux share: 0.043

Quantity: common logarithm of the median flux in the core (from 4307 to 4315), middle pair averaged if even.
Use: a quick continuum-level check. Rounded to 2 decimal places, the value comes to 1.04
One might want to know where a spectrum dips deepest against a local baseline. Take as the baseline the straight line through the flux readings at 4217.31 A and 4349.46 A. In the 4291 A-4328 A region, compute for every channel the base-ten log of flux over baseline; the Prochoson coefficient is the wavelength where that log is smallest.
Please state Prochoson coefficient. 4312.56 A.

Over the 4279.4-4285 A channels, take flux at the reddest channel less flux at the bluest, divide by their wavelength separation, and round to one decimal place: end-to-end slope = -0.2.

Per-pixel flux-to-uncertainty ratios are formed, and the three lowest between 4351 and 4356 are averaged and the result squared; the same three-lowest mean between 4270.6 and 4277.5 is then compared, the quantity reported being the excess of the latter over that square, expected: -117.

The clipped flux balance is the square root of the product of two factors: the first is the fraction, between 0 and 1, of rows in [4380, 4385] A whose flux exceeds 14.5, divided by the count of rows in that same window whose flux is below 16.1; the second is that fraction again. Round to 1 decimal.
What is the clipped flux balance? 1.0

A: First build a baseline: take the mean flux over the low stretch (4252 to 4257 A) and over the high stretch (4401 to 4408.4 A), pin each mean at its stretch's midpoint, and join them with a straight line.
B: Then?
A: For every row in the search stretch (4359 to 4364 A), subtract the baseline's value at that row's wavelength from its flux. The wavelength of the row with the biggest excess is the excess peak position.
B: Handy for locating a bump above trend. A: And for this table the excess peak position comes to 4359.49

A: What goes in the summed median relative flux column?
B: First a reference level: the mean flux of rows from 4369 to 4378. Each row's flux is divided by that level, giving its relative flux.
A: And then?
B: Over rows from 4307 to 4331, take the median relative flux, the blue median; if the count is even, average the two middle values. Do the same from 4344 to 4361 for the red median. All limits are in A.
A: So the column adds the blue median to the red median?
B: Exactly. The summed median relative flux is 1.92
